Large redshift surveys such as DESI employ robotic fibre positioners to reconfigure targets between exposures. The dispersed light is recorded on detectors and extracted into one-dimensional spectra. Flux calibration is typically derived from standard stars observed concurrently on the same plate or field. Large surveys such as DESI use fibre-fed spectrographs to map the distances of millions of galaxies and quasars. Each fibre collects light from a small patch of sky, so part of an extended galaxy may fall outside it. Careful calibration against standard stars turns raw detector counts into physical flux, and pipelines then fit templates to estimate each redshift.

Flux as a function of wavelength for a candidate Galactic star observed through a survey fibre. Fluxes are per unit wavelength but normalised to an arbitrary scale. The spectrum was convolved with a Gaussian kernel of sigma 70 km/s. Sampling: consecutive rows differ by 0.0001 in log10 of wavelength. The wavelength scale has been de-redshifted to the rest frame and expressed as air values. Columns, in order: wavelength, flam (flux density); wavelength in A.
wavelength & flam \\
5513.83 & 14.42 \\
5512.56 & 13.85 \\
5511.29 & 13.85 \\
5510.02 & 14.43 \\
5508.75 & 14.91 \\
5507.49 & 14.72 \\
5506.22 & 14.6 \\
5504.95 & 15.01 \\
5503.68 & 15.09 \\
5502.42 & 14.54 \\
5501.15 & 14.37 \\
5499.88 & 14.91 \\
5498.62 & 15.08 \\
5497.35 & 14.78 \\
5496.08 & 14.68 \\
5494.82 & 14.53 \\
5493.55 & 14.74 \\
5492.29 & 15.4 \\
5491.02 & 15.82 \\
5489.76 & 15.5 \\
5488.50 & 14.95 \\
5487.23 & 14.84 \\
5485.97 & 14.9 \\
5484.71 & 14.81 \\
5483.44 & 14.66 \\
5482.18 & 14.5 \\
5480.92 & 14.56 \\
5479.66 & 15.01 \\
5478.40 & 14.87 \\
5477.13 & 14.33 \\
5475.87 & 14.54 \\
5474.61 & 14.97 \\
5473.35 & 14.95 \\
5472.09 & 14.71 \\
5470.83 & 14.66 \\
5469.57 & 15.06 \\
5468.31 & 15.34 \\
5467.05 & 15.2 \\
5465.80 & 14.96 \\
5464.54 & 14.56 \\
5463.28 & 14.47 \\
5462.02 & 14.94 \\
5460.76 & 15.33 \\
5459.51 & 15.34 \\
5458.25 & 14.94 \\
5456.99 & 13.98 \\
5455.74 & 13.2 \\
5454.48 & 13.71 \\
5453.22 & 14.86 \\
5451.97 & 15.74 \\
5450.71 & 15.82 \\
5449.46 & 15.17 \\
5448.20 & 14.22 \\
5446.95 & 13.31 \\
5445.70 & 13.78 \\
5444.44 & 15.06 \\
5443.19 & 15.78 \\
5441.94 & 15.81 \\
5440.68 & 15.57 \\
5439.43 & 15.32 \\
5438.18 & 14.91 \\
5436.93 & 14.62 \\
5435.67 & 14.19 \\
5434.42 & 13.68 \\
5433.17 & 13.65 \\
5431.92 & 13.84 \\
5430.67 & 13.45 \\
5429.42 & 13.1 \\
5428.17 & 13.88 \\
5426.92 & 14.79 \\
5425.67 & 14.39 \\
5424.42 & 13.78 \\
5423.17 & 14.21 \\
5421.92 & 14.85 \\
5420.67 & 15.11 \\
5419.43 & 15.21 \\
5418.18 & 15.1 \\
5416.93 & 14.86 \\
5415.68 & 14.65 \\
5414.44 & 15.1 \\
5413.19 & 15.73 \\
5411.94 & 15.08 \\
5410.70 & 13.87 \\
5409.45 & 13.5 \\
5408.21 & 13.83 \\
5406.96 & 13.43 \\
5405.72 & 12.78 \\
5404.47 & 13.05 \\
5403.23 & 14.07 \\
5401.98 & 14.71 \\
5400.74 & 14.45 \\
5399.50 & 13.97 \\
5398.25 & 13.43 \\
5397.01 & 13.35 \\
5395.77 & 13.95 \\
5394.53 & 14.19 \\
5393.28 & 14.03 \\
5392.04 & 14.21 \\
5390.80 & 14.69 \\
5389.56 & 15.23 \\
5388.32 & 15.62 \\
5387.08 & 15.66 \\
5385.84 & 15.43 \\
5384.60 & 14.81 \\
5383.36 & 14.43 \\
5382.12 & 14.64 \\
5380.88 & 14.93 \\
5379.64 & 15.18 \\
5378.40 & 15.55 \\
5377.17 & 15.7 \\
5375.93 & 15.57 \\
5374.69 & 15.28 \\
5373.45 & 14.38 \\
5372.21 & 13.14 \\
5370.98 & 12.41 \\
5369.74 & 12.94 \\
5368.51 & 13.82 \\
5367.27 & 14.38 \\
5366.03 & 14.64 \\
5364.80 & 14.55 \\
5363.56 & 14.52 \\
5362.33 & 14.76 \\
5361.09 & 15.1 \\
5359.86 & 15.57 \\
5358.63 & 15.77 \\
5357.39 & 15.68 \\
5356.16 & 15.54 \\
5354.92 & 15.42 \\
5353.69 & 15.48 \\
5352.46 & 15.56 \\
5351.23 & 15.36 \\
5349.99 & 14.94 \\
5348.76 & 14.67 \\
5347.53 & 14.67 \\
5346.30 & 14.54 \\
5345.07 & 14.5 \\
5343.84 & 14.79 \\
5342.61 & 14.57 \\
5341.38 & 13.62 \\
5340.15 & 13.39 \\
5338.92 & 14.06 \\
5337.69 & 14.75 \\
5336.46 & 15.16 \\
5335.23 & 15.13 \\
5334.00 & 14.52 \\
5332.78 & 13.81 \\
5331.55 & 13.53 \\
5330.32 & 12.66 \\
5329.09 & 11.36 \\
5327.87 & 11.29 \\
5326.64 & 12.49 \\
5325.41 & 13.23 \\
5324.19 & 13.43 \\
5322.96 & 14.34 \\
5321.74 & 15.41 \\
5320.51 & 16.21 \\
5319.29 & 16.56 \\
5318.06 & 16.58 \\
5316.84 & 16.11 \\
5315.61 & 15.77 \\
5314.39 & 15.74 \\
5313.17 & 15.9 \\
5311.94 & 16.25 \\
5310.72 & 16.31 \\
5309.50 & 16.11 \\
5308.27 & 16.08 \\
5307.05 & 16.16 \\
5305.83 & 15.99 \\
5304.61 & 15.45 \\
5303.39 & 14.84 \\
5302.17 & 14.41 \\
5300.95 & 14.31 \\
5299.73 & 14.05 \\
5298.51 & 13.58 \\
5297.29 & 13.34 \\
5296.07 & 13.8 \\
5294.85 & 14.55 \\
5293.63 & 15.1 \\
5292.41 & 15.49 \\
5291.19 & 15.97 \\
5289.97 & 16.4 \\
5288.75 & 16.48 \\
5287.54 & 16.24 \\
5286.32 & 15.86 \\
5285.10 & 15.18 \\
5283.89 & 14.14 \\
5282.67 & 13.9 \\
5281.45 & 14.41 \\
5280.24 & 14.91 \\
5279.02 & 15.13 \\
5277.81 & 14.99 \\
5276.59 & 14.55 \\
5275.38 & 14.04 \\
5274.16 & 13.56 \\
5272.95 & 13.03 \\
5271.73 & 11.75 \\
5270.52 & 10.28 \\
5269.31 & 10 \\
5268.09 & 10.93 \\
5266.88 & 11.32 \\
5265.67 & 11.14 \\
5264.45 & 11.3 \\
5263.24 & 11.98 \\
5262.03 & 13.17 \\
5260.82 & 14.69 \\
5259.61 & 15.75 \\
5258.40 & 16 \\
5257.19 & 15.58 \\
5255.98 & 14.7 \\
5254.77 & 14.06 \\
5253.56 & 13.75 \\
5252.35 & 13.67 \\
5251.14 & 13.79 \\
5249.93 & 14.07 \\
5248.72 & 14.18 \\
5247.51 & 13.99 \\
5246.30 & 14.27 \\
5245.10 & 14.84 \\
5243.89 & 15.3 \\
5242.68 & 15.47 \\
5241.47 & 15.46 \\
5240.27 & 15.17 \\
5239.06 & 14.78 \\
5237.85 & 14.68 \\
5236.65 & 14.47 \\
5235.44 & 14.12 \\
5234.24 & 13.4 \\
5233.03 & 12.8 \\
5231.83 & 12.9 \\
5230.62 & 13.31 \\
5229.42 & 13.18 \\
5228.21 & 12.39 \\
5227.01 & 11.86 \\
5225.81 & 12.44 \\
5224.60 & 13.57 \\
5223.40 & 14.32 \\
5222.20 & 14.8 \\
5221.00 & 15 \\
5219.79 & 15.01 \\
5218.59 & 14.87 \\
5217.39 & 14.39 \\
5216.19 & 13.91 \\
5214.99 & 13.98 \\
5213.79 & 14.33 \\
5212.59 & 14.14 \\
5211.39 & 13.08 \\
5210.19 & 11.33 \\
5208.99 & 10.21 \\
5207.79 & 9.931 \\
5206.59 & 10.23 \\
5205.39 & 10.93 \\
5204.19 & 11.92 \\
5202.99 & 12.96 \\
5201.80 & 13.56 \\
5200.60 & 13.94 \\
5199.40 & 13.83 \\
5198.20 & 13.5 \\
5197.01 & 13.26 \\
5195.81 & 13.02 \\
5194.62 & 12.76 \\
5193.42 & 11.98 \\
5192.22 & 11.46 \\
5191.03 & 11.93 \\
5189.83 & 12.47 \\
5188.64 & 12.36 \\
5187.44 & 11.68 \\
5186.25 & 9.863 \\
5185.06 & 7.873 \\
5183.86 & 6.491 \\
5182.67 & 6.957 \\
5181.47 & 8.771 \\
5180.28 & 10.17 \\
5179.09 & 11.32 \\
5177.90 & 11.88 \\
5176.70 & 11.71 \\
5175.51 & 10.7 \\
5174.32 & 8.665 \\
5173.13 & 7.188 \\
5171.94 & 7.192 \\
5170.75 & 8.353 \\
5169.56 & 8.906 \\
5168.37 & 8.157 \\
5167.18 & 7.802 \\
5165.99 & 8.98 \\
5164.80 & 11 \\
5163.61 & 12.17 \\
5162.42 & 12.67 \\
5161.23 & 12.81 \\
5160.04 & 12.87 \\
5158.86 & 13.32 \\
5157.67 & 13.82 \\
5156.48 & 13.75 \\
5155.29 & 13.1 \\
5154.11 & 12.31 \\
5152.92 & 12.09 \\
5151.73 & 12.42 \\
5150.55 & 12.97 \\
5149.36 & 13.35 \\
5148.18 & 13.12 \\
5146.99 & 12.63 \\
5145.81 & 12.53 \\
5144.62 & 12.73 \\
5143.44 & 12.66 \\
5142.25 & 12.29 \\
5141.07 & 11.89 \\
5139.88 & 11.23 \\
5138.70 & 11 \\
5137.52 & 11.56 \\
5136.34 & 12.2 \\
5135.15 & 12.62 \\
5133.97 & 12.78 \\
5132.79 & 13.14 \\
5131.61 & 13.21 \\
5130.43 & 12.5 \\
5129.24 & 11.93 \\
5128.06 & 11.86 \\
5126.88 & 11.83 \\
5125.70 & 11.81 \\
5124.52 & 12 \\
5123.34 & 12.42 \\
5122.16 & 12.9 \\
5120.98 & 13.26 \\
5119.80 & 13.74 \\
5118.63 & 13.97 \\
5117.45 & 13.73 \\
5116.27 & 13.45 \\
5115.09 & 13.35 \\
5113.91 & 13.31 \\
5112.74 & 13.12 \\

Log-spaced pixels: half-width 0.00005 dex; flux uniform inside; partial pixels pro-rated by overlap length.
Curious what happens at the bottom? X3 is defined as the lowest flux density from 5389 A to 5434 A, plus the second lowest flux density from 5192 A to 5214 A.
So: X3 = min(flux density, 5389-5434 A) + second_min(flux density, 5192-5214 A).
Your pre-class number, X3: 23.0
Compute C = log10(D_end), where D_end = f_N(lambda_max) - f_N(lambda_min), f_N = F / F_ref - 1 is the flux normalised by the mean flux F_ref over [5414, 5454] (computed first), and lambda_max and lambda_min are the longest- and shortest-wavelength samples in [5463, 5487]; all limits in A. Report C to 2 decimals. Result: -1.53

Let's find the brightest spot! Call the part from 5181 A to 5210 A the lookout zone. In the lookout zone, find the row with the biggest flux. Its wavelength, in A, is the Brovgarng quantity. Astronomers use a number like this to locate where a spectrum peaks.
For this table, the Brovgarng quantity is 5200.60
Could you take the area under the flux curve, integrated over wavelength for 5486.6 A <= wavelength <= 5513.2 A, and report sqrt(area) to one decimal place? 19.8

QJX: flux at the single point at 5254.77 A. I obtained 14.06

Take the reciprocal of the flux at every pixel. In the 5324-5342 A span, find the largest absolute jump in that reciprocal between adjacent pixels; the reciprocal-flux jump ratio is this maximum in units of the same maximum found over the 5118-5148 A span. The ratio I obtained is 1.8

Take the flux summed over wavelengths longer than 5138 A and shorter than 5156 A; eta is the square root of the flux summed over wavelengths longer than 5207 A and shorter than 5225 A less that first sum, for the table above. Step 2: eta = 4.1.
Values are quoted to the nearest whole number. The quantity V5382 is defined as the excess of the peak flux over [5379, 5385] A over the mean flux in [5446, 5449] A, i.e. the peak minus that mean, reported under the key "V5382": 1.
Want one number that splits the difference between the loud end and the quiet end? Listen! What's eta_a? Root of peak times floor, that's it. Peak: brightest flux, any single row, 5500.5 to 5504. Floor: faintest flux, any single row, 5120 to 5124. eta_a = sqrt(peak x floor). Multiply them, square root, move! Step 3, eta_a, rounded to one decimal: 13.7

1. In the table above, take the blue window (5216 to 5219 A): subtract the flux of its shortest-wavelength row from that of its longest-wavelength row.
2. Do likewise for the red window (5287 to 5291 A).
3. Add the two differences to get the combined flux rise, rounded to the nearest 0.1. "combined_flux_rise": 1.1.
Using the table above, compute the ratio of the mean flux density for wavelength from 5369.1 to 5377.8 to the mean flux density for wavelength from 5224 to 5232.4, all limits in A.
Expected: 1.11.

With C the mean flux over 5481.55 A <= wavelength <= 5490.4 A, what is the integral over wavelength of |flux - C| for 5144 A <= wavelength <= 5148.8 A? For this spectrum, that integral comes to 10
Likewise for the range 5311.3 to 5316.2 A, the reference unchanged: 5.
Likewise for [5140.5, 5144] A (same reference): 9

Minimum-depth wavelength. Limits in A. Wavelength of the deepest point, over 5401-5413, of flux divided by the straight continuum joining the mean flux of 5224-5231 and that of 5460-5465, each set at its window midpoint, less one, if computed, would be 5405.72 A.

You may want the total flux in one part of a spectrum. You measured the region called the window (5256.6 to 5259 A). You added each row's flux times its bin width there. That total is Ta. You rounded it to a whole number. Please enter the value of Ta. 38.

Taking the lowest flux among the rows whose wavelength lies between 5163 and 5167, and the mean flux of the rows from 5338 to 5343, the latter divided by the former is 1.55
